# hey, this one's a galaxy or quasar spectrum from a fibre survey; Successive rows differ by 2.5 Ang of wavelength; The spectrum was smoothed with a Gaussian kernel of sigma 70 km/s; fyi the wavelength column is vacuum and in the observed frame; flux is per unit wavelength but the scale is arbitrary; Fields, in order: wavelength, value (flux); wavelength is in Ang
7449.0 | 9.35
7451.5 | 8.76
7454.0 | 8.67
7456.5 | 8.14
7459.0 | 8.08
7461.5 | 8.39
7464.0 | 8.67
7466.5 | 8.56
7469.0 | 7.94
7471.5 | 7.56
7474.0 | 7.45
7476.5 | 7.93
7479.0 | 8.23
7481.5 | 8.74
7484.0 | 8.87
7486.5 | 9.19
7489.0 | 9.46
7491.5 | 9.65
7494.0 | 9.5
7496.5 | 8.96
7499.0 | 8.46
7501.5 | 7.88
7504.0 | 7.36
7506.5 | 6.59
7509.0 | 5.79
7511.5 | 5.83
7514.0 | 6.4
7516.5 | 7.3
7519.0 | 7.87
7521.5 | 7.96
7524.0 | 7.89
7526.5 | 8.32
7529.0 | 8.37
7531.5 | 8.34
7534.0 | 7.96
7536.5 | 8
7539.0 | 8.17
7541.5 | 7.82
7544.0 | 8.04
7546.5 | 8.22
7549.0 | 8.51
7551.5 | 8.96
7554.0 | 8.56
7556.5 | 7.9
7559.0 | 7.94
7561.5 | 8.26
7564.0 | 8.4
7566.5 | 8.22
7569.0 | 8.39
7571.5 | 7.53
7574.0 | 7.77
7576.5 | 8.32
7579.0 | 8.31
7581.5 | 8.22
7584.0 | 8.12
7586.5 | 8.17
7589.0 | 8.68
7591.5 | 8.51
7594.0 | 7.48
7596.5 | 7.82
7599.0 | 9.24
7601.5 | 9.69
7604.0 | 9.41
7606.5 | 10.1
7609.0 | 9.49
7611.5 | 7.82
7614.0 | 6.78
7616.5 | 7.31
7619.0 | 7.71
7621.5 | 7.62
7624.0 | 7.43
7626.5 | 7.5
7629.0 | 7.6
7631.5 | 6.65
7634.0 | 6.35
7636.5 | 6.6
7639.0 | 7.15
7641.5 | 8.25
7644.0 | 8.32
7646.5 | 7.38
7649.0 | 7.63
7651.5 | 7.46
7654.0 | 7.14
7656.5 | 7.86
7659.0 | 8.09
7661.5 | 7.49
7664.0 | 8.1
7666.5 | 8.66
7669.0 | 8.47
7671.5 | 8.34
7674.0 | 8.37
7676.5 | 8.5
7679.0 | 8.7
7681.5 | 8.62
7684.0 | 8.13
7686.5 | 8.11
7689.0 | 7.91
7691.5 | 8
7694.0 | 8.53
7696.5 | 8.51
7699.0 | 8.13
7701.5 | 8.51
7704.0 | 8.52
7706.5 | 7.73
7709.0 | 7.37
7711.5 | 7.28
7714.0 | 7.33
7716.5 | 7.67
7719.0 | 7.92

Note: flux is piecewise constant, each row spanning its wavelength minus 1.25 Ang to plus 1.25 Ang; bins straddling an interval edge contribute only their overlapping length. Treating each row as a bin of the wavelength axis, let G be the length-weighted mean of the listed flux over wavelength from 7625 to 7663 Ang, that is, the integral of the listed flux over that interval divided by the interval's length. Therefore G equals 7.44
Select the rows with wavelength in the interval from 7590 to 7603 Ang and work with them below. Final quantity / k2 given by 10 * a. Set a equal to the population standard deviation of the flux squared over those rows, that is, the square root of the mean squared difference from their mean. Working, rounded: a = 14.3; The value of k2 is 143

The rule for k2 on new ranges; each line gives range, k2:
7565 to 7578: 54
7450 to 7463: 46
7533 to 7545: 18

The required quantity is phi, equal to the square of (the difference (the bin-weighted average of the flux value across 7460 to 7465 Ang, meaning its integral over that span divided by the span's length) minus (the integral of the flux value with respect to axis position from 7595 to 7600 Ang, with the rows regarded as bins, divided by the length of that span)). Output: 0.0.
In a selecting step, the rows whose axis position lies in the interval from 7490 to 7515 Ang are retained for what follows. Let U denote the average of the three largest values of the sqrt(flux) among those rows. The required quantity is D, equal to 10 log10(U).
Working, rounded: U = 3.06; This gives 4.86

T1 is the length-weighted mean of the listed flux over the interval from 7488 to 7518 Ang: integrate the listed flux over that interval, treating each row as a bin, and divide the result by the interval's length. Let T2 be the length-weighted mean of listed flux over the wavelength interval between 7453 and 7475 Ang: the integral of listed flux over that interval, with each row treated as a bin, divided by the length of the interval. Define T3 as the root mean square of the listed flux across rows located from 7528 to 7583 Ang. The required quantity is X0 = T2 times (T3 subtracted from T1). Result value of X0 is -4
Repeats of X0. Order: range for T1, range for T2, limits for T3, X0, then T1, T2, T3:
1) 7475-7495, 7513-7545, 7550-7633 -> 6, 8.9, 7.89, 8.22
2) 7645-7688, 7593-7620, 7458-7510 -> -2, 8.1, 8.46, 8.30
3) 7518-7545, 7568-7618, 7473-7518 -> 0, 8.1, 8.35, 8.07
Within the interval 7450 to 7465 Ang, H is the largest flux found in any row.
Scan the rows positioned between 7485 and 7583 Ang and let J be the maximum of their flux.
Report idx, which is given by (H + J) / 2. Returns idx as 9.2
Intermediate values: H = 8.76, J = 9.65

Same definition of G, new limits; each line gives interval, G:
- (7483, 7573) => 8.08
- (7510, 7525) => 7.17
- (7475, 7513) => 8.15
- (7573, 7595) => 8.19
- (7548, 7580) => 8.23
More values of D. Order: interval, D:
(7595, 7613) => 4.95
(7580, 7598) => 4.64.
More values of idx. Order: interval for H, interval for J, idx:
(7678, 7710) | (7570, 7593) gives 8.7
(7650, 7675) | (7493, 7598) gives 9.1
